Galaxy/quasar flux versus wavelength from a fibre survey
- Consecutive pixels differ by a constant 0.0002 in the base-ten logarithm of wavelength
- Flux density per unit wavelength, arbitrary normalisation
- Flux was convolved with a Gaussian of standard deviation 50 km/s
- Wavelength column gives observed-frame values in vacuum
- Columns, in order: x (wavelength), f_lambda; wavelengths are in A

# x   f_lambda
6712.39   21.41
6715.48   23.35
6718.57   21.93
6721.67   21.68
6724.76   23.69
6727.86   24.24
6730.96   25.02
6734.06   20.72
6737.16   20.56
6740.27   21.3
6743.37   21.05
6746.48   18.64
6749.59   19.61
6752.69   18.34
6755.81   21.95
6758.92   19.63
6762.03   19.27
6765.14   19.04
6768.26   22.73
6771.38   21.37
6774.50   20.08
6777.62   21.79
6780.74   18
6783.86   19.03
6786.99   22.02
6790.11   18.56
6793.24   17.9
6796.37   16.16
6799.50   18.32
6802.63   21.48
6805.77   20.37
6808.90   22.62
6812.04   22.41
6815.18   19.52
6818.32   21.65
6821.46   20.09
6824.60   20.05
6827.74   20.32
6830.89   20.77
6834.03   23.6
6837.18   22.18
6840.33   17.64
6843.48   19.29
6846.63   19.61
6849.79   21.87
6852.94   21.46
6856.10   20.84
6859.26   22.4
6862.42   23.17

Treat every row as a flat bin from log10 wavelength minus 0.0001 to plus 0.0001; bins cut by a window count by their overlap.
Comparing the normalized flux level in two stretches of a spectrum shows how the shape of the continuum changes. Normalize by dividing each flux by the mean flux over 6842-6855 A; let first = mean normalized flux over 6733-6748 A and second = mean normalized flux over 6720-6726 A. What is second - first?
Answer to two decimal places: 0.11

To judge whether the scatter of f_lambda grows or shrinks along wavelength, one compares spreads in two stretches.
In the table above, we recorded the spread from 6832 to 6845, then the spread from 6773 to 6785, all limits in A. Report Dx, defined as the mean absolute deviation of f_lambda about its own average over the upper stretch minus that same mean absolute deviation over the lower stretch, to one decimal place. 1.0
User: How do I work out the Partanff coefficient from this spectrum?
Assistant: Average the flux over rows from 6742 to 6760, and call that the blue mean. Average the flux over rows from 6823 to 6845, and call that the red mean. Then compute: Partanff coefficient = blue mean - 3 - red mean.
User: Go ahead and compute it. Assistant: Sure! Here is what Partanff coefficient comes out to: -3.7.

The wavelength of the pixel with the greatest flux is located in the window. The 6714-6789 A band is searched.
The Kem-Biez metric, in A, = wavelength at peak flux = 6730.96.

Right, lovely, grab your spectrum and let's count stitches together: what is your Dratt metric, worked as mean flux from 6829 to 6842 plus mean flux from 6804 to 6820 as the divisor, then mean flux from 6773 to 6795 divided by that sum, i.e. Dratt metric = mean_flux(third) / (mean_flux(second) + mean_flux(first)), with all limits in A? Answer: 0.46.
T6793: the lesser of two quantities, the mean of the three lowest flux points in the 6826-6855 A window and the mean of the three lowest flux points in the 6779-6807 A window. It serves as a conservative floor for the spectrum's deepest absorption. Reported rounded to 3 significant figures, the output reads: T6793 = 17.4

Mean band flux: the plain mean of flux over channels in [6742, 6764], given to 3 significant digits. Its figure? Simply 19.8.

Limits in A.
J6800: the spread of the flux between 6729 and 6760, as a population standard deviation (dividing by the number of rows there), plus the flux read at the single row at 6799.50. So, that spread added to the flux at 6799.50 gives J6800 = 20.1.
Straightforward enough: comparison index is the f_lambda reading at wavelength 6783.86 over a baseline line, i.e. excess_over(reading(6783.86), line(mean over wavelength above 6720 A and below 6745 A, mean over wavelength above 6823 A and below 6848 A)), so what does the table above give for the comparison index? -2.3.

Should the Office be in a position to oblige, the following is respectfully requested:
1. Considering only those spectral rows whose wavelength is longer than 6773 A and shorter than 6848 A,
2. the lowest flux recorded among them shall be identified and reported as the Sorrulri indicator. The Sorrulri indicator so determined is 16.16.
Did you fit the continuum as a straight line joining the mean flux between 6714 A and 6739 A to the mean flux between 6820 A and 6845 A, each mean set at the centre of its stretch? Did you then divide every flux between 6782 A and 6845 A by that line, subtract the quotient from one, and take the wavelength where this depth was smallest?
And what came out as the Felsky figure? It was 6834.03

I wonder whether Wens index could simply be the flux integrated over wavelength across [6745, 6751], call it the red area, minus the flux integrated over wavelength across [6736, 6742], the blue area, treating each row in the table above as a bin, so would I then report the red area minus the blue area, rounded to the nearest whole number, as -11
